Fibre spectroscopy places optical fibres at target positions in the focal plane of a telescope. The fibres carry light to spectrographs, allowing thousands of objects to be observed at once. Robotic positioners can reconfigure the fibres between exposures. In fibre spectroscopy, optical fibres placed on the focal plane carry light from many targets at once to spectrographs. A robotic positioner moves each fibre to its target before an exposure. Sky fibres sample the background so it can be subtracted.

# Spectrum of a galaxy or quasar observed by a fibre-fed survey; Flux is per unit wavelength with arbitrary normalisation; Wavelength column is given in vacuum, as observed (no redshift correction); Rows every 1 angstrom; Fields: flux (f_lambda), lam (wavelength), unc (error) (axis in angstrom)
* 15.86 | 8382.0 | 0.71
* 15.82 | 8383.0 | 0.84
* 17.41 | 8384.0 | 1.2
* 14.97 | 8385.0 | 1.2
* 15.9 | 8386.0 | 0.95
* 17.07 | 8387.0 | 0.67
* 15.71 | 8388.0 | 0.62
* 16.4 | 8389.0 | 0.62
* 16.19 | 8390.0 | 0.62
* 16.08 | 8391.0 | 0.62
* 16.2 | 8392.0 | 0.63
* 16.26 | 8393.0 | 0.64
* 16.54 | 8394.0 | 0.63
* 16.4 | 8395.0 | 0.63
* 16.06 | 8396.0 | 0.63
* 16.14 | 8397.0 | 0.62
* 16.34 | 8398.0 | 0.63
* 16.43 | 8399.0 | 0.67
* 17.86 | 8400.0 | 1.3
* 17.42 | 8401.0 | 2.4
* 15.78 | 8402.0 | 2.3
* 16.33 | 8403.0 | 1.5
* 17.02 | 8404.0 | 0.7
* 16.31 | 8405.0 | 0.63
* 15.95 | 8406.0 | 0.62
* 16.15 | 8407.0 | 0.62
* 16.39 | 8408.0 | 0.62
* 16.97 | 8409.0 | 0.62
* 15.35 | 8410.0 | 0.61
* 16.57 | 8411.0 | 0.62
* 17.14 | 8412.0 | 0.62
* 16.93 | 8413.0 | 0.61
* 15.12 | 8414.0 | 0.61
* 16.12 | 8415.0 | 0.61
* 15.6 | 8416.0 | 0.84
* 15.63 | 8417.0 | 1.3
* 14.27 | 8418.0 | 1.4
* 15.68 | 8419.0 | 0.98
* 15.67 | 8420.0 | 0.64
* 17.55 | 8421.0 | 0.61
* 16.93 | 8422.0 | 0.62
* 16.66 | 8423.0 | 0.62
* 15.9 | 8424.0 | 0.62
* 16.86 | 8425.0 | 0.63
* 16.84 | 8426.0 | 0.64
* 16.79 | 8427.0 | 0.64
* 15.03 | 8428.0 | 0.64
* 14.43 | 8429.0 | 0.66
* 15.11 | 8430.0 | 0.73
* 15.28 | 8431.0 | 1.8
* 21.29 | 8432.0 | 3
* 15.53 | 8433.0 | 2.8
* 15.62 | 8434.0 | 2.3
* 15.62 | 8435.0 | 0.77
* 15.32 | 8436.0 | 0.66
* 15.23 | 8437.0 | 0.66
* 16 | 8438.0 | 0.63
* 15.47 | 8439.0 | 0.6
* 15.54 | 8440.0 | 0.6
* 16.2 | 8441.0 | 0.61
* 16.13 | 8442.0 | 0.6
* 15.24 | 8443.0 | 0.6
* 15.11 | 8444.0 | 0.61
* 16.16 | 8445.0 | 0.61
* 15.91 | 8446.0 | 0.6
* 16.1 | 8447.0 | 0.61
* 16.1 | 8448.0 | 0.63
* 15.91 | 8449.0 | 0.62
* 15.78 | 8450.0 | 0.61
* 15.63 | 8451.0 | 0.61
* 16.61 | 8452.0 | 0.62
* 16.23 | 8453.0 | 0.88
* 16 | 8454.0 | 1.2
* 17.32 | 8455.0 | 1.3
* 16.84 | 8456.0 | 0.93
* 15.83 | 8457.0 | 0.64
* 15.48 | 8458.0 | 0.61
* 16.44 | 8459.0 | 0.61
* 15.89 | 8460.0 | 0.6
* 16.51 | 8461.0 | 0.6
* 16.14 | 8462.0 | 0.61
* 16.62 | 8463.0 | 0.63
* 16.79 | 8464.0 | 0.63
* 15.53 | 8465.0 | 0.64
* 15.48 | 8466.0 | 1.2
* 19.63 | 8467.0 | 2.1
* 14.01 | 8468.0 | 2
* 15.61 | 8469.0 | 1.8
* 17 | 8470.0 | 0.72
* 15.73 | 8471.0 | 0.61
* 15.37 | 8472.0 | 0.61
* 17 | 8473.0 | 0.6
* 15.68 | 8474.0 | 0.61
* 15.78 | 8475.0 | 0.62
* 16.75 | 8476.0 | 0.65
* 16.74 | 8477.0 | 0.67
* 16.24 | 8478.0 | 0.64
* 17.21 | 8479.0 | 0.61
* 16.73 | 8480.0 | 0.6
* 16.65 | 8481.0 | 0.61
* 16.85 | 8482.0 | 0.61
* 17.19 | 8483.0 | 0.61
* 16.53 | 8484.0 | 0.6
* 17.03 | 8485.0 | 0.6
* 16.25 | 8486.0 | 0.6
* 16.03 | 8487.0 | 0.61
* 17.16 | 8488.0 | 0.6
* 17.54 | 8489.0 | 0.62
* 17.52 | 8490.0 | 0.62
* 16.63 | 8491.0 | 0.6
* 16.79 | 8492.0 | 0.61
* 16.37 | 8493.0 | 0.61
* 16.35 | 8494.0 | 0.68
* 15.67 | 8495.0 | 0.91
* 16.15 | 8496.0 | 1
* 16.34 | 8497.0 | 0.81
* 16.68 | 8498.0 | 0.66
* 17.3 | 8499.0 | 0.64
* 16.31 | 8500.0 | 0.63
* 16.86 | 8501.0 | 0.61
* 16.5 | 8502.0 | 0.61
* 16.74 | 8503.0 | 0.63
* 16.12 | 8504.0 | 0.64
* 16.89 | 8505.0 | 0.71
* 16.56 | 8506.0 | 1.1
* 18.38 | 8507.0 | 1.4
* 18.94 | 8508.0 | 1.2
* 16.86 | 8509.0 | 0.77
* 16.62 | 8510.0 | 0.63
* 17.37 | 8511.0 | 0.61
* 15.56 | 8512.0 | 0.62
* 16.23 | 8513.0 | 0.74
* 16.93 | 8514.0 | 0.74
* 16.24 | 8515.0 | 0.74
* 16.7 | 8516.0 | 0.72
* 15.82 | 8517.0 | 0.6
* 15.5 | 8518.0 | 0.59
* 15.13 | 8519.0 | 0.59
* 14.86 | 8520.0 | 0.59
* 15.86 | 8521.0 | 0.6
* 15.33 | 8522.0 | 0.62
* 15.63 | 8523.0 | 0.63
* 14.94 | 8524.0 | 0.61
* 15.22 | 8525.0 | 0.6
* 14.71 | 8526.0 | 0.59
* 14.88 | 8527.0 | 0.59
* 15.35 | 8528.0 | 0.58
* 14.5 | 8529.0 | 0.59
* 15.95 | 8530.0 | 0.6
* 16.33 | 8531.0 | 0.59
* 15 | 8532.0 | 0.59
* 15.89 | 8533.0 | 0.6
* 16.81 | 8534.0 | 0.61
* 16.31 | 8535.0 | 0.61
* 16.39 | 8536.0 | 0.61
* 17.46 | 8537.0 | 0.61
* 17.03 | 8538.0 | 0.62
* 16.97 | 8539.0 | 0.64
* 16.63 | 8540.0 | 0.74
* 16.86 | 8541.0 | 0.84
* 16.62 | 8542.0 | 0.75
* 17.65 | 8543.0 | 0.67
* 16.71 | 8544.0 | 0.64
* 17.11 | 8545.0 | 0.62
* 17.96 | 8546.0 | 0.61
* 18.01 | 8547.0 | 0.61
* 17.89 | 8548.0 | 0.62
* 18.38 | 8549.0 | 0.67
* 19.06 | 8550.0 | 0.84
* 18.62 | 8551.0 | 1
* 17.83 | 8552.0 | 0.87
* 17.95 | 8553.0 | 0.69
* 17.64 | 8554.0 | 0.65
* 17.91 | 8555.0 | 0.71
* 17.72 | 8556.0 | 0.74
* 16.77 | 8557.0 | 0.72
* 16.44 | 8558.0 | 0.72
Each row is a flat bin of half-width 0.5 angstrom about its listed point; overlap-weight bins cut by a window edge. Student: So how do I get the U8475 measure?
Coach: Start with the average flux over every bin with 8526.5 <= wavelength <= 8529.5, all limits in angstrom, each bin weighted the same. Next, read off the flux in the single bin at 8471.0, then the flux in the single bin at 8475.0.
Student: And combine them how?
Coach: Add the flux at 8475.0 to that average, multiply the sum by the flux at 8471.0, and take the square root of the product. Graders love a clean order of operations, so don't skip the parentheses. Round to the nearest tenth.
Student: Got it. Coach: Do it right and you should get 22.0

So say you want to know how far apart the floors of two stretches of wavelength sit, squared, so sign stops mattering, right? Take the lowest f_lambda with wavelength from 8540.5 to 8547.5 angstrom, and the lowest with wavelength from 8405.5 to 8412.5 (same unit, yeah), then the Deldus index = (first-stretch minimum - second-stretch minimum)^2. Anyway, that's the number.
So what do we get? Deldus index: 1.6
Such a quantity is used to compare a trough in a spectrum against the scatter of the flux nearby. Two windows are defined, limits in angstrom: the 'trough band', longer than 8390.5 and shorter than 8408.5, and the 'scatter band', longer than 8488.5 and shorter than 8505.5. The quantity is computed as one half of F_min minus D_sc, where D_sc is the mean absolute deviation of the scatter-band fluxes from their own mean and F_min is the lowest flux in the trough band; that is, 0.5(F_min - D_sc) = 7.70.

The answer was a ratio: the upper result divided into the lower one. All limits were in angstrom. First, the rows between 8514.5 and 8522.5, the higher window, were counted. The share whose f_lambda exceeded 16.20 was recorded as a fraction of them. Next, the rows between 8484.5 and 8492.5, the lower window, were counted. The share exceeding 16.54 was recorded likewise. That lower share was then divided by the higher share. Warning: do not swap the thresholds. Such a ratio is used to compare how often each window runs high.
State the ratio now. 3.00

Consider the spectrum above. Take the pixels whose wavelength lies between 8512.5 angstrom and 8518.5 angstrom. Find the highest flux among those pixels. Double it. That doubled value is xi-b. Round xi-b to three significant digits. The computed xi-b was 33.9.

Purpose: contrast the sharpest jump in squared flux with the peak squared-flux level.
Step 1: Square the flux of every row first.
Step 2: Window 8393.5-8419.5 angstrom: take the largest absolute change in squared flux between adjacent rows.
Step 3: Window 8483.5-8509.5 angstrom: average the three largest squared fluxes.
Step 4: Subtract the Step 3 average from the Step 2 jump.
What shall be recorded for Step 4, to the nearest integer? -277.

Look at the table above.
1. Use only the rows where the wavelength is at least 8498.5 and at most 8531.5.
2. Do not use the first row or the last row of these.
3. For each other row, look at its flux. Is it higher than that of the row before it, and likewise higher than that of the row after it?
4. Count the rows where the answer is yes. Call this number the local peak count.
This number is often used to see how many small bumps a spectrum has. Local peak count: 11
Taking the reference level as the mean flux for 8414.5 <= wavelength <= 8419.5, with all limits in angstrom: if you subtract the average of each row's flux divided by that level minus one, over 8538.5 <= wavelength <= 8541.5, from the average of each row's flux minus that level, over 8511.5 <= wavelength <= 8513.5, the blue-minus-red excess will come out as 0.35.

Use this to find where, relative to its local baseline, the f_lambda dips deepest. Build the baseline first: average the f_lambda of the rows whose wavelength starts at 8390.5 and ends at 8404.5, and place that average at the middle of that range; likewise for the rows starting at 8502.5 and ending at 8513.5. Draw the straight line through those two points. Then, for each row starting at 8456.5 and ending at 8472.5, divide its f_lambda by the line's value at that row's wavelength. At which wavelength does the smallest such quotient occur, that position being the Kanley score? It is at 8468.0 angstrom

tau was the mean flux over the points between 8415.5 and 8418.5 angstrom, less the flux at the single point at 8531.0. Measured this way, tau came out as -1.2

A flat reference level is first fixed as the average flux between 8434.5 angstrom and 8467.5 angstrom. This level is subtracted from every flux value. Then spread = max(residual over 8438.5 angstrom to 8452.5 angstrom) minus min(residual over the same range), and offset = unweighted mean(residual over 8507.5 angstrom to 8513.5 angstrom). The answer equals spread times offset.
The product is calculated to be 1.3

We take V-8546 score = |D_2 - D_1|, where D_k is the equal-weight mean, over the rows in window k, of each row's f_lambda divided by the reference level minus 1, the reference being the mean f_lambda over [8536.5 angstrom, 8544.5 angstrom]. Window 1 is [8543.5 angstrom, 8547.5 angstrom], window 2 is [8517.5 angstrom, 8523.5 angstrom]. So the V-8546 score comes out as 0.121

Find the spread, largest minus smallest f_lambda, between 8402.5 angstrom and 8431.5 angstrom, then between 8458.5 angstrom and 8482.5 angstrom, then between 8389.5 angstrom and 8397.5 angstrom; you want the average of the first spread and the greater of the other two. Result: 4.45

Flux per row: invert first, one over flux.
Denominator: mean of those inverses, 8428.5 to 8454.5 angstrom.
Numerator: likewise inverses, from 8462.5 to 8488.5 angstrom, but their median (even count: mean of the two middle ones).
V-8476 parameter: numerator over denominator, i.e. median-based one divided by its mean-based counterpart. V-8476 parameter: 0.95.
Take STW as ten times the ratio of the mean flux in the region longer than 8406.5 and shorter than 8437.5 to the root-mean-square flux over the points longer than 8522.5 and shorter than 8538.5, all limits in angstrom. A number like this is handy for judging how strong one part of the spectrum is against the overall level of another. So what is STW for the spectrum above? 10.20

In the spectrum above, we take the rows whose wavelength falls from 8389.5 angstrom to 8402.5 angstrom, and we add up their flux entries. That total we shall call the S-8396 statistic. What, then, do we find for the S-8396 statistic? 214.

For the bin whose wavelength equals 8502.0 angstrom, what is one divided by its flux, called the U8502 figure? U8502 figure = 0.0606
